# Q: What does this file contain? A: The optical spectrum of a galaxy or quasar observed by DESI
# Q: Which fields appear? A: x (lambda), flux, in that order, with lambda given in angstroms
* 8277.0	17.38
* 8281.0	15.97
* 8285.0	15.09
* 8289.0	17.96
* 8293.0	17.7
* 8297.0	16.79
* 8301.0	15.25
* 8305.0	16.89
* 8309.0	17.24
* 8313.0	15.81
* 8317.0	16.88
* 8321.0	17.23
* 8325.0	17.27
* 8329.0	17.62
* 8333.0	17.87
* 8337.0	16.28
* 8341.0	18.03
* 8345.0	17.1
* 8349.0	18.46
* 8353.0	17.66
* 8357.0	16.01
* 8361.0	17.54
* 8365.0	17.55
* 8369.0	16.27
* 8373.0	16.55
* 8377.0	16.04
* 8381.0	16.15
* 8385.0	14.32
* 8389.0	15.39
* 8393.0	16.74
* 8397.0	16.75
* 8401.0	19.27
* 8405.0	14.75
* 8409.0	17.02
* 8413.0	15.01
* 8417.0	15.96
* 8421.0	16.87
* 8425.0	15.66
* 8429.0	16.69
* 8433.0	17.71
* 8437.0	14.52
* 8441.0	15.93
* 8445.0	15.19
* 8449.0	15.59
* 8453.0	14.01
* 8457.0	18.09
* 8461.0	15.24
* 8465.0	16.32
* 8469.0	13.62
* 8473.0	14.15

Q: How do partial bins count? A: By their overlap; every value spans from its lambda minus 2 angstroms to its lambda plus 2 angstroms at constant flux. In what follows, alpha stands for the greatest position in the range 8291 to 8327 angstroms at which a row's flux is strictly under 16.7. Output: 8313.0 angstroms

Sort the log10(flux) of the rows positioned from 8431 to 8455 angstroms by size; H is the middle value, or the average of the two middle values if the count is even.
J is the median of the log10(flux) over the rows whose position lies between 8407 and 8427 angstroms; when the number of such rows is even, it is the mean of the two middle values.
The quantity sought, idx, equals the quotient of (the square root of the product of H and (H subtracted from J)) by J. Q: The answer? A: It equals 0.114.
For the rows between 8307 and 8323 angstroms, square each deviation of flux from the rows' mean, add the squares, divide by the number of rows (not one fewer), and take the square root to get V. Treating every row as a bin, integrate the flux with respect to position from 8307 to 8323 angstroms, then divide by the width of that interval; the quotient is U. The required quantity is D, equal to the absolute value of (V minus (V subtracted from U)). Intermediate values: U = 16.8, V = 0.58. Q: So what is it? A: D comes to 15.6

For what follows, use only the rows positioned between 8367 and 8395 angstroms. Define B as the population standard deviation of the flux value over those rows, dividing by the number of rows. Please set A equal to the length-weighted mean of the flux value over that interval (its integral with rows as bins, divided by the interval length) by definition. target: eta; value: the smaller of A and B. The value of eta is 0.77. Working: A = 15.9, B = 0.77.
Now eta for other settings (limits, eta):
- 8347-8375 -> 0.82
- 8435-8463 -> 1.21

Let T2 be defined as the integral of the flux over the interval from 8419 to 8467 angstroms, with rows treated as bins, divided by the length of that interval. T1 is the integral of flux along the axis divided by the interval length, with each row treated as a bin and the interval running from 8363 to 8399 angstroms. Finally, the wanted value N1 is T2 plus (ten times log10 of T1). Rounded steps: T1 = 16.2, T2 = 16.0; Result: 28.1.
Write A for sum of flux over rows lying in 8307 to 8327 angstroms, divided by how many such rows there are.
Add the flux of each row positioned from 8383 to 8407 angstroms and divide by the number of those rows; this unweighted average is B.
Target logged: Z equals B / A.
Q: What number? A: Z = 0.96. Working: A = 16.9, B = 16.2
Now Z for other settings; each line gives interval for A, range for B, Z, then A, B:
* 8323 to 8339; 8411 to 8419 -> 0.90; 17.3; 15.5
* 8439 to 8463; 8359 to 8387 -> 1.04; 15.7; 16.3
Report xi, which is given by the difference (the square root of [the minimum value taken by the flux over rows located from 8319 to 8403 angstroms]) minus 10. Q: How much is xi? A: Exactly -6.22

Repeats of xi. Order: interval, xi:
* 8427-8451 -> -6.19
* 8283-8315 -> -6.12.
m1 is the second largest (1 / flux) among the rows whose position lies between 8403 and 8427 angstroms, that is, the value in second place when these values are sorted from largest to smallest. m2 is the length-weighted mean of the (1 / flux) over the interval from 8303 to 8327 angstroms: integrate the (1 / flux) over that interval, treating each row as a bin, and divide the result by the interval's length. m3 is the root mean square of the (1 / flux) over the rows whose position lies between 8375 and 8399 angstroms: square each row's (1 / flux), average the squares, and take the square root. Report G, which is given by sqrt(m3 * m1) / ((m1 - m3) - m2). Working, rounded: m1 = 0.0666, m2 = 0.0593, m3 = 0.063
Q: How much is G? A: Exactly -1.16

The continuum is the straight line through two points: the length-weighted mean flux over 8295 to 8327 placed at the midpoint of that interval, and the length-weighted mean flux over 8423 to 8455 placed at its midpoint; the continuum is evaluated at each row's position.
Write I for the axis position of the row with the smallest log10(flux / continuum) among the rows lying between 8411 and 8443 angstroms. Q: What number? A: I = 8437.0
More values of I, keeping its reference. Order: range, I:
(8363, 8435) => 8385.0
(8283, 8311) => 8285.0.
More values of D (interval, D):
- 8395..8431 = 13.9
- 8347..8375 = 15.5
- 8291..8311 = 15.1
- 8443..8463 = 12.9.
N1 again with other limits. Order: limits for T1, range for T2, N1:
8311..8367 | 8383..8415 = 28.5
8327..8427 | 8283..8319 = 28.8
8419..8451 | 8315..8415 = 28.8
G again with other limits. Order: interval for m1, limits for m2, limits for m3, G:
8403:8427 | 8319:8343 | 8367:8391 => -1.19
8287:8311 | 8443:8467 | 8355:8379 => -0.93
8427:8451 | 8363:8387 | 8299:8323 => -1.11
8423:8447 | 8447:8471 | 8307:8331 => -1.07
